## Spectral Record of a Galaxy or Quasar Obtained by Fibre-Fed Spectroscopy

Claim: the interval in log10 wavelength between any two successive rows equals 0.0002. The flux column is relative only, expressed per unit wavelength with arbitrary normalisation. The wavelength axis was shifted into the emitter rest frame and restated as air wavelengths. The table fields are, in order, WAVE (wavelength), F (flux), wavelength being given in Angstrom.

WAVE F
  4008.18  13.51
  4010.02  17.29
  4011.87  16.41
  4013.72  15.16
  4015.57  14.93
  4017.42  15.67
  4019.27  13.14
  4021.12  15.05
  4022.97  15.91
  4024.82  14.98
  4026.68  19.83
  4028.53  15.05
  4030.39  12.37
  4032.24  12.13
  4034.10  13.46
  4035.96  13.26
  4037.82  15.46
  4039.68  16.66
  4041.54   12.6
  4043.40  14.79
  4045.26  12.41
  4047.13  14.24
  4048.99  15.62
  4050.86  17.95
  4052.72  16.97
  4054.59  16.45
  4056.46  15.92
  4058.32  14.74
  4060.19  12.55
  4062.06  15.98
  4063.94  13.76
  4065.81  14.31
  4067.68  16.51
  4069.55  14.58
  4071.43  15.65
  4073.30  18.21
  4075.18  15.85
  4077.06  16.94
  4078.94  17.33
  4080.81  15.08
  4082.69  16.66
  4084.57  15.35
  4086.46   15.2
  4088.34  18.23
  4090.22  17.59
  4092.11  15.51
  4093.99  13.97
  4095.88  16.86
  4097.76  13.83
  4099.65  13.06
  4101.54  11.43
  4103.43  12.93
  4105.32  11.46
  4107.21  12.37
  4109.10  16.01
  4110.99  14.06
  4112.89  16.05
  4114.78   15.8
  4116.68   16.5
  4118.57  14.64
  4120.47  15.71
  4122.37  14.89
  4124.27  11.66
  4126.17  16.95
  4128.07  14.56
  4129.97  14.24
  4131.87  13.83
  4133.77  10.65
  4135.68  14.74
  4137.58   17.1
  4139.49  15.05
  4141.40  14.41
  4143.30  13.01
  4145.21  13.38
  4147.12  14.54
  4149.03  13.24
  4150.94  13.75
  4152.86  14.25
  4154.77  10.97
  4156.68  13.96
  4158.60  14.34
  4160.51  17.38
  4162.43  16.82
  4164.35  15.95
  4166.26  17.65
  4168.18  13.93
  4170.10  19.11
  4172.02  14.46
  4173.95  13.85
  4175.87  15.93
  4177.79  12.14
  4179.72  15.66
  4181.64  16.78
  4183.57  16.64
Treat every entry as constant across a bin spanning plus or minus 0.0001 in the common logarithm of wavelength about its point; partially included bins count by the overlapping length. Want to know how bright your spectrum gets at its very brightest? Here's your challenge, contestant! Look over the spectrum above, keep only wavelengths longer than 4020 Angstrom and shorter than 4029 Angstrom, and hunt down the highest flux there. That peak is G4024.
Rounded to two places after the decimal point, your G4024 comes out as 19.83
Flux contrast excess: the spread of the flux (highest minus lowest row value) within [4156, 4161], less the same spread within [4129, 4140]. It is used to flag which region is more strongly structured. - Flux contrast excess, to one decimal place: -3.0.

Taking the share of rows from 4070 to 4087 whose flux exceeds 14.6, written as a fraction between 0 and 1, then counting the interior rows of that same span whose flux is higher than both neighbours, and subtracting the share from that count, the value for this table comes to 2.0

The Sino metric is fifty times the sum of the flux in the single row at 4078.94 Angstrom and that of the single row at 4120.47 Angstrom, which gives 1652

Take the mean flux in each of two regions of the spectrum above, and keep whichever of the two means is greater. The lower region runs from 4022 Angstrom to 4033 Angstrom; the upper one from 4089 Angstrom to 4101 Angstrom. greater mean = 15.1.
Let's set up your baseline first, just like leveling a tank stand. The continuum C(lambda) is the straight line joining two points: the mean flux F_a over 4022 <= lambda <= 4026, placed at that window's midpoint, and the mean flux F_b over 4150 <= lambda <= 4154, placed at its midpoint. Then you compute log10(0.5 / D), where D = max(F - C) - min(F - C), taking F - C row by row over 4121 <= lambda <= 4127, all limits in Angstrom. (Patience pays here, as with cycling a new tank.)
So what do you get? -1.0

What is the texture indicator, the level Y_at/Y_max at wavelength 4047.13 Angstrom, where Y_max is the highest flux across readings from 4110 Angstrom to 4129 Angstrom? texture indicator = 0.840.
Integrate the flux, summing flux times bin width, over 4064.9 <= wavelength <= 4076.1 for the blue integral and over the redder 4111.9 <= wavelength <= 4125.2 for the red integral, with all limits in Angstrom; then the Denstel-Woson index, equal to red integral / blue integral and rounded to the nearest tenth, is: 1.1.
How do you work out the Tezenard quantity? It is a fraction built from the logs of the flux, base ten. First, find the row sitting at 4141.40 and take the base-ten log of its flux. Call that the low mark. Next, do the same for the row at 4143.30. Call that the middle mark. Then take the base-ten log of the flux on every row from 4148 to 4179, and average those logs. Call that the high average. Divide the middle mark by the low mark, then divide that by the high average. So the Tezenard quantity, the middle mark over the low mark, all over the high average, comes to 0.824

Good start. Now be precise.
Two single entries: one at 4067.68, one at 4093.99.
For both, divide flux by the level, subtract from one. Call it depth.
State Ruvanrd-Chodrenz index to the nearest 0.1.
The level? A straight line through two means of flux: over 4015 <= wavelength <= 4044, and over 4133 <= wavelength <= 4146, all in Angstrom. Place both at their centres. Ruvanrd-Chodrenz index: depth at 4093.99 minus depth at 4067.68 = 0.2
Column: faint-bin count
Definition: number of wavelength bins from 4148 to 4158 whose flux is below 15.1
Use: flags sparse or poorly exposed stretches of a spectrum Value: 5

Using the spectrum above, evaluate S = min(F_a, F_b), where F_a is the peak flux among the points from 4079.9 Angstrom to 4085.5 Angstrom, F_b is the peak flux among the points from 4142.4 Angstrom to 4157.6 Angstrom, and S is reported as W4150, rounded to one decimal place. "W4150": 14.5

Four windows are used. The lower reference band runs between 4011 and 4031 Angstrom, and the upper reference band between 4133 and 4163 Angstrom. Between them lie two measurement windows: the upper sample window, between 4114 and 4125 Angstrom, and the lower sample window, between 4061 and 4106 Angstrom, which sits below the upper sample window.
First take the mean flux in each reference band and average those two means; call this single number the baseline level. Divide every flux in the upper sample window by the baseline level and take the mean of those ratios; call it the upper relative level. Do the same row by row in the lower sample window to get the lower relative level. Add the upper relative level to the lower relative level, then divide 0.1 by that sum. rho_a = 0.0490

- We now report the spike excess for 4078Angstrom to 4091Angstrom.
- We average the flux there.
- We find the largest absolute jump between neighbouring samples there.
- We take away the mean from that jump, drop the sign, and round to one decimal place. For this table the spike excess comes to 13.5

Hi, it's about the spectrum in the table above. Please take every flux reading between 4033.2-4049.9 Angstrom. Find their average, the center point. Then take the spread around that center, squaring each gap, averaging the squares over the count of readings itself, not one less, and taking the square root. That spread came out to 1.4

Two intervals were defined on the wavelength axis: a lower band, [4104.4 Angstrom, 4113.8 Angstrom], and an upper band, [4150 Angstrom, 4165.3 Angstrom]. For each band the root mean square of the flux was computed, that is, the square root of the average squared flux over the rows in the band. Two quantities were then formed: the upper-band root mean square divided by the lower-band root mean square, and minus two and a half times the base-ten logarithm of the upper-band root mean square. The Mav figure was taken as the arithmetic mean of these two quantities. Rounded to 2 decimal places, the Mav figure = -0.94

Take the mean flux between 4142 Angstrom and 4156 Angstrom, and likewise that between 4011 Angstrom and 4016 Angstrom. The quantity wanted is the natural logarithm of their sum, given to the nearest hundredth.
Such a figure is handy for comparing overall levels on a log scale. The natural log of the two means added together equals 3.36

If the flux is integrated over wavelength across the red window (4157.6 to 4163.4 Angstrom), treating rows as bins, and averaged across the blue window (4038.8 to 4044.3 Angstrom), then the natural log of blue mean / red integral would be -1.85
